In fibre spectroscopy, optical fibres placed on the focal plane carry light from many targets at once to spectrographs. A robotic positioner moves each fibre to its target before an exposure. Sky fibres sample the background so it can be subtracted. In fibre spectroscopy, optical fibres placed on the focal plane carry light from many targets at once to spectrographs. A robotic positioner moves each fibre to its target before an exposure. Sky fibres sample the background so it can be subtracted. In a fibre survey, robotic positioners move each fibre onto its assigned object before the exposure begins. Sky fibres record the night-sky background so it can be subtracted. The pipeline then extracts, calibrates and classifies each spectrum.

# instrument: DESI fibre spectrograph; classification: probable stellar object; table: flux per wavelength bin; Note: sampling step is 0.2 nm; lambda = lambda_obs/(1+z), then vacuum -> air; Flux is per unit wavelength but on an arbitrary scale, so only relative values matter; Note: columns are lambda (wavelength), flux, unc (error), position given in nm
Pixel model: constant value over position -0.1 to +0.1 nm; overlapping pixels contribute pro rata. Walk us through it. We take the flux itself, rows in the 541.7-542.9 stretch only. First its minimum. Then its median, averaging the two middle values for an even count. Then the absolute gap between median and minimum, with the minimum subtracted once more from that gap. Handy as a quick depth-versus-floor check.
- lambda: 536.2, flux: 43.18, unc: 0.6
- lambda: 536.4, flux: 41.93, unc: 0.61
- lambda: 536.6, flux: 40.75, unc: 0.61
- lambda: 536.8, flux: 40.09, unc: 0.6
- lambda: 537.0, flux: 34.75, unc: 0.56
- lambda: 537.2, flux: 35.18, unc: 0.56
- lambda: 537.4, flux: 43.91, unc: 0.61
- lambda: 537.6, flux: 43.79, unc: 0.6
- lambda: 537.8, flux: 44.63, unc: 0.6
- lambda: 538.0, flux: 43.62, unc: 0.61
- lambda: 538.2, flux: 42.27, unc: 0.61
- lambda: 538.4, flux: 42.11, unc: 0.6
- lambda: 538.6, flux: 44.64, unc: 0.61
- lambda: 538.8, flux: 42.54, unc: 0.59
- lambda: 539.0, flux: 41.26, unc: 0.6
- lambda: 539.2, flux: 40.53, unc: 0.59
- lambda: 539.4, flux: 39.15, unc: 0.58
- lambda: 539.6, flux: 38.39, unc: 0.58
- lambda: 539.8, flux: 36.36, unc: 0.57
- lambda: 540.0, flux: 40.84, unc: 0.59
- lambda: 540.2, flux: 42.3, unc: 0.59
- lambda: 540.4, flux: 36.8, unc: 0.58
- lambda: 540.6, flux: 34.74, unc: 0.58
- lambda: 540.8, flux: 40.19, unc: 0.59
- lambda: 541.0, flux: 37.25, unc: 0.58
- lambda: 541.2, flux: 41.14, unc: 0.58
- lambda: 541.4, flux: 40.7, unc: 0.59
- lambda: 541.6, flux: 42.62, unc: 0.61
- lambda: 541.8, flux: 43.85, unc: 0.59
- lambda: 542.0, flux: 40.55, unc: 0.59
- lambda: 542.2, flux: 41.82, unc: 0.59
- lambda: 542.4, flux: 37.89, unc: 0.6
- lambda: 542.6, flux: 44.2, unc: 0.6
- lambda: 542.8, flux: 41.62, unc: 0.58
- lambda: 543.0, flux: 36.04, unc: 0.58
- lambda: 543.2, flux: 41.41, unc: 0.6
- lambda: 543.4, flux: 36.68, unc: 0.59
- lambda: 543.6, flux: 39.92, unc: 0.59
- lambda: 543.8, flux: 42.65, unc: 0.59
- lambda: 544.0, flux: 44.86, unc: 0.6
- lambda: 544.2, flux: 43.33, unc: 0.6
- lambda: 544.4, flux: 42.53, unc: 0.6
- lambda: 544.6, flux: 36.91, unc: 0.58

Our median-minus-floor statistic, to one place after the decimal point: -34.1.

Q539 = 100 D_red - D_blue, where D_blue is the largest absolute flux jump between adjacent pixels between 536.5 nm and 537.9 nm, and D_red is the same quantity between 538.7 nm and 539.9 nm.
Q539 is 194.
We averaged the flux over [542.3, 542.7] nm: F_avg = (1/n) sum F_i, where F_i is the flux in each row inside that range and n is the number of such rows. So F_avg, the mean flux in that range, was 41.0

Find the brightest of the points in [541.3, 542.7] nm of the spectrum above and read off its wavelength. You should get 542.6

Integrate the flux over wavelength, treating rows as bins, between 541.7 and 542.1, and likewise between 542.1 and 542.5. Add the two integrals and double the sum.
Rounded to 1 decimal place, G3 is 65.6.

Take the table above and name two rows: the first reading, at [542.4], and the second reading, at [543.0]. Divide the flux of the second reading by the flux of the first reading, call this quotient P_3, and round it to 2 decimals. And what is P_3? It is 0.95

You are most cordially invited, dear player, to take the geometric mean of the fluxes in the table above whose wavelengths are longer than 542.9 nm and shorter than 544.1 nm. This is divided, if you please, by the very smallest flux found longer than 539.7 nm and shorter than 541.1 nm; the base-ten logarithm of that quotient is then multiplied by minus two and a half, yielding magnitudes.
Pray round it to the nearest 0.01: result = -0.16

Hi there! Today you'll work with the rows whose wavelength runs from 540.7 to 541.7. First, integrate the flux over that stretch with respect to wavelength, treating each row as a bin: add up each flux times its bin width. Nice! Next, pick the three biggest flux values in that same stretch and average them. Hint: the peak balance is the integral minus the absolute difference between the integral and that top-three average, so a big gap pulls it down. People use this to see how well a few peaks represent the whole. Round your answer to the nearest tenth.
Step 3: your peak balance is 39.3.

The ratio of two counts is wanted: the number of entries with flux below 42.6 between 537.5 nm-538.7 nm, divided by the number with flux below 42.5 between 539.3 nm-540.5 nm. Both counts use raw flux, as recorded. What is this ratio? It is 0.33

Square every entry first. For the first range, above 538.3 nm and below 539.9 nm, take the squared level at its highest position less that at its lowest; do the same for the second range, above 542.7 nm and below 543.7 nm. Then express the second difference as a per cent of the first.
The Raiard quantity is 31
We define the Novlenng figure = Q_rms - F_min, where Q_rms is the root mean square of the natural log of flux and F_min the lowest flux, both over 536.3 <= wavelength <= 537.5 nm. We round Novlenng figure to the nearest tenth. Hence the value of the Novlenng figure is -31.1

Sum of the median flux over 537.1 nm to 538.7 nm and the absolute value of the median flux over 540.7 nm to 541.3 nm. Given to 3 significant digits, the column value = 83.9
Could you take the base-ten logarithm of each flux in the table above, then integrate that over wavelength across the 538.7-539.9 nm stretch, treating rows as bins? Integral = 1.918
